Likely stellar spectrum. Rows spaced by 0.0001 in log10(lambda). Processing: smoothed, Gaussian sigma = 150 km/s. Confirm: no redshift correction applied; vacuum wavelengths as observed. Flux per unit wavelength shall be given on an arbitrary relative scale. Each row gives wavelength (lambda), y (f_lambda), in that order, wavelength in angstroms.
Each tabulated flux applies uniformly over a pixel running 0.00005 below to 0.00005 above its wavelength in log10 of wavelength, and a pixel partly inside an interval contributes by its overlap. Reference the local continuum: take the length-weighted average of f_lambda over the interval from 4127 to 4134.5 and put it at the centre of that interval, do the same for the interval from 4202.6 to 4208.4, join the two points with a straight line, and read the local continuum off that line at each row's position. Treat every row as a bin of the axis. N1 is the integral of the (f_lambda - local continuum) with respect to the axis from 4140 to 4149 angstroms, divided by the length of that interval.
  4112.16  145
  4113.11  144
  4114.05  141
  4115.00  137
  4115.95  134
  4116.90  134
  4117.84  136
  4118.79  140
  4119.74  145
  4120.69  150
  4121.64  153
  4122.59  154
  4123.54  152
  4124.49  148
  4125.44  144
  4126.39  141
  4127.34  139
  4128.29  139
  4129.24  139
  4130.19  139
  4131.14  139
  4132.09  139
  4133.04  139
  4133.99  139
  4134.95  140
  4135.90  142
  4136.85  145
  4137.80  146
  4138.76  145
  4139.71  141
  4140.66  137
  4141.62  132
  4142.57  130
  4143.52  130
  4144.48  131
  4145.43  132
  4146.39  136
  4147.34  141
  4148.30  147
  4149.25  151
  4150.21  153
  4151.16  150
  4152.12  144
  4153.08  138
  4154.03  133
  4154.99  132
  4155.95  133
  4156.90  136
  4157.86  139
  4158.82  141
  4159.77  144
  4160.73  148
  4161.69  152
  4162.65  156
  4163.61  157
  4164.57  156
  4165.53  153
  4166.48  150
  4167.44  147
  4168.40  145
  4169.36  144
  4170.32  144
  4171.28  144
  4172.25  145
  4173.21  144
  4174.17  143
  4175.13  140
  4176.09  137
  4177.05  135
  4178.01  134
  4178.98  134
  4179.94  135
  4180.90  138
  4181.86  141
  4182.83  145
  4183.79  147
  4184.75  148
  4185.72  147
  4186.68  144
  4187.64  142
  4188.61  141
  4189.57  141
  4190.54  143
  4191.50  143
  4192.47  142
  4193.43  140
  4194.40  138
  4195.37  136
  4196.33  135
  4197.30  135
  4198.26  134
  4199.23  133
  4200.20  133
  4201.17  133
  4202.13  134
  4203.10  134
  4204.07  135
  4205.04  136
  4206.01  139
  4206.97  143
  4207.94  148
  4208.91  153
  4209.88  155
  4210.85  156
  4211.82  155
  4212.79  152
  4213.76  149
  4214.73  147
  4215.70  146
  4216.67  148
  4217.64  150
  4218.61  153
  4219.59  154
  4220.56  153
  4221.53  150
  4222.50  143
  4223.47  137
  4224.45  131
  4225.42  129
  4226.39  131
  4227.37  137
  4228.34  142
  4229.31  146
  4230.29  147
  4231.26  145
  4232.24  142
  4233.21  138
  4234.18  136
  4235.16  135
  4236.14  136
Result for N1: -3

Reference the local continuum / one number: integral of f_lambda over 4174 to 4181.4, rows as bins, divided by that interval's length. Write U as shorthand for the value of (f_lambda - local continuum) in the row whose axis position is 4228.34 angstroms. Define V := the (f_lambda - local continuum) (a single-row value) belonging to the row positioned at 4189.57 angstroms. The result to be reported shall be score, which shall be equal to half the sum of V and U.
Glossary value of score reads 4.6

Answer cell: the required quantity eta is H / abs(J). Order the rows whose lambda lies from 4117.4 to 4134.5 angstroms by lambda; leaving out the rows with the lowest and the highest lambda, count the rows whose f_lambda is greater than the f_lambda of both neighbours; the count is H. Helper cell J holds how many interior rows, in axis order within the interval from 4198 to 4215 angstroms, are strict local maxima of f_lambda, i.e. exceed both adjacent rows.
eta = 1.0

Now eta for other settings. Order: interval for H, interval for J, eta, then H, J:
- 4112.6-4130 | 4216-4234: 0.5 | 1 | 2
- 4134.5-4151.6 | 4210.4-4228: 2.0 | 2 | 1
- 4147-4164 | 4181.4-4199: 1.0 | 1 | 1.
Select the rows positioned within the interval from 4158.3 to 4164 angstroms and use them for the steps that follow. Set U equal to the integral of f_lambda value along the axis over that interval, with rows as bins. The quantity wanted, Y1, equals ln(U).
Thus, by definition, 6.75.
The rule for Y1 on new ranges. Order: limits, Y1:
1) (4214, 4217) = 6.09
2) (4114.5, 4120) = 6.63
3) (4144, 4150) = 6.73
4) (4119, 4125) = 6.80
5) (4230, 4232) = 5.67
